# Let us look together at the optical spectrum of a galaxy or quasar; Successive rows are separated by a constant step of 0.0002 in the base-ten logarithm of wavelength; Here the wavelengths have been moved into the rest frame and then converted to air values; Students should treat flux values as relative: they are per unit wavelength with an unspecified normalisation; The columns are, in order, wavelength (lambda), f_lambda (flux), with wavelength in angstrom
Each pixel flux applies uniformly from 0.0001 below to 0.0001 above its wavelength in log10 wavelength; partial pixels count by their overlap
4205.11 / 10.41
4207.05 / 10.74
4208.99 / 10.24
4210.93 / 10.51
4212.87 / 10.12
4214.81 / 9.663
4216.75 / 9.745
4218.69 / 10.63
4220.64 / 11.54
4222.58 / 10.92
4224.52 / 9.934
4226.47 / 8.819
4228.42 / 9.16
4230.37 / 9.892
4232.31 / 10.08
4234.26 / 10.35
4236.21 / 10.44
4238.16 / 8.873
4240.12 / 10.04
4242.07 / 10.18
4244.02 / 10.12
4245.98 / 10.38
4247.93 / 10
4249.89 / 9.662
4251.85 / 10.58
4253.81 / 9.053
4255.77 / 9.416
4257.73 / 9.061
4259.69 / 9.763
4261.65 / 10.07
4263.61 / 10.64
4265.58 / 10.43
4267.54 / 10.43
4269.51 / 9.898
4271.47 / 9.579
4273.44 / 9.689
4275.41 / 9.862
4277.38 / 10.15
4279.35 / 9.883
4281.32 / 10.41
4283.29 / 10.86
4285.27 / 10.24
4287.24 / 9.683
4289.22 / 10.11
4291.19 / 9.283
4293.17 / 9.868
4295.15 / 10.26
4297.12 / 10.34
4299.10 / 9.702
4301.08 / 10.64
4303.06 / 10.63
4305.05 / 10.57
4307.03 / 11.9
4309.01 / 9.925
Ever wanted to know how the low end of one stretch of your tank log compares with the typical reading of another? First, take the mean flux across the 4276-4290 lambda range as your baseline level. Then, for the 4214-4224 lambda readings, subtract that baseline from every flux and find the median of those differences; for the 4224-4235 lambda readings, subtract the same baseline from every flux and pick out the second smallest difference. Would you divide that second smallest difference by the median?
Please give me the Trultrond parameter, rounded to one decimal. -2.3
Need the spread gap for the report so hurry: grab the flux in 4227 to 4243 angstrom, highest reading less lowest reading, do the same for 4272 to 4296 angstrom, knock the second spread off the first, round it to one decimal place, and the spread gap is 0.0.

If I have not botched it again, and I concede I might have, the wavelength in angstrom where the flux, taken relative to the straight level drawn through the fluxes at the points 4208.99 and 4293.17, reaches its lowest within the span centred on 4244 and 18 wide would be 4238.16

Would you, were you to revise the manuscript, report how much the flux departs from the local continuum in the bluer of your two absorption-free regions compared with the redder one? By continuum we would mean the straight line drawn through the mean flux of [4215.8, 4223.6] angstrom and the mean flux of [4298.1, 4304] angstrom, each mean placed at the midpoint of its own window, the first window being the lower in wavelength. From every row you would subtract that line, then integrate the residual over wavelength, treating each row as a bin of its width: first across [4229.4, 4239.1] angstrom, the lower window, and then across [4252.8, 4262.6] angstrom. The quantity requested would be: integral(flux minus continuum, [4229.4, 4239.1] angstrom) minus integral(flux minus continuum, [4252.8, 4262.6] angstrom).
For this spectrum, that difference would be 3.4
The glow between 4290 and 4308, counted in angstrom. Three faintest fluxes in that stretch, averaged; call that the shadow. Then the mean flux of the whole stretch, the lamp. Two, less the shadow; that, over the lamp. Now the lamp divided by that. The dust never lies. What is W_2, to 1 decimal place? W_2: -14.1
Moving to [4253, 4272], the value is -13.5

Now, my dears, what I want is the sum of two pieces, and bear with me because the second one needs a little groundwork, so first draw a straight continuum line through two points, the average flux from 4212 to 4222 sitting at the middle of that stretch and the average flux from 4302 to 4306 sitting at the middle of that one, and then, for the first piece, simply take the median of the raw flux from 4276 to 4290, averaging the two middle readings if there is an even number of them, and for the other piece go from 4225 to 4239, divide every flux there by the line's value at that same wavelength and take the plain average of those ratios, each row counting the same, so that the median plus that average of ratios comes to 11.1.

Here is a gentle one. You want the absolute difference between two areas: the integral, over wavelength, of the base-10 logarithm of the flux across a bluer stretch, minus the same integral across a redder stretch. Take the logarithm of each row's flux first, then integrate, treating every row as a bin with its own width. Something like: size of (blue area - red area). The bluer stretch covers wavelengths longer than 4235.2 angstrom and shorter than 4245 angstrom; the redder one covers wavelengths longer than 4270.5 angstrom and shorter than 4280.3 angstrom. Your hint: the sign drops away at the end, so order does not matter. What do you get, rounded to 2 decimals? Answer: 0.04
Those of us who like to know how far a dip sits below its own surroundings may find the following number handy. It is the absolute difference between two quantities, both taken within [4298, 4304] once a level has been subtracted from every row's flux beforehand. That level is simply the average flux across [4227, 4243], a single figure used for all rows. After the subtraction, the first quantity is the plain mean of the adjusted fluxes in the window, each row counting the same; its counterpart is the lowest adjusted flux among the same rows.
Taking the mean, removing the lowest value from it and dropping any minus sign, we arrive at 0.62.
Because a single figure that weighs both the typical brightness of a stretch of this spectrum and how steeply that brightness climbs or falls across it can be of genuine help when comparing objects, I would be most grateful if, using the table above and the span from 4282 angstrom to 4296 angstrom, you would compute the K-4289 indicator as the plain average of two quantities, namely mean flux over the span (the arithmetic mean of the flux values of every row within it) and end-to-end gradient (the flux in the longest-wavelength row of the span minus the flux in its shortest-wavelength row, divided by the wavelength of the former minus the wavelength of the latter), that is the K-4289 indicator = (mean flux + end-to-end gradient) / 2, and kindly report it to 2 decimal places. 5.00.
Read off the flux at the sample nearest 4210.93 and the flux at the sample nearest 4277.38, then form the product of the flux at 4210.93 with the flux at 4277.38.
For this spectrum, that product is 107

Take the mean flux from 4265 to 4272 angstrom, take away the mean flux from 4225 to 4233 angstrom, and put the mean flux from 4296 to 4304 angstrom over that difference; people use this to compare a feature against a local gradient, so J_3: 17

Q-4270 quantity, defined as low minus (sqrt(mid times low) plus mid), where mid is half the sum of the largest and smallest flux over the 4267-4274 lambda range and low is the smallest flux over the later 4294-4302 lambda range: -10.2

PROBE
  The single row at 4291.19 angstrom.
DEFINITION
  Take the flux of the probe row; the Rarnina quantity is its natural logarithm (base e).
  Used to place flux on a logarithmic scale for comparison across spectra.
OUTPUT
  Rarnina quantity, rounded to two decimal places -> 2.23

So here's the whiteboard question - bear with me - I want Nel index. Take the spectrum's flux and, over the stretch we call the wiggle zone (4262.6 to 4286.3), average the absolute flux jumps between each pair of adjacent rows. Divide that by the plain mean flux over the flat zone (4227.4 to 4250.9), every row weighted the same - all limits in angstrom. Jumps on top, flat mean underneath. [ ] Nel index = 0.032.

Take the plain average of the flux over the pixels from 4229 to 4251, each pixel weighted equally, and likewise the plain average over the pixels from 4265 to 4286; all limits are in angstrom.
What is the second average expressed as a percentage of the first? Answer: 101.3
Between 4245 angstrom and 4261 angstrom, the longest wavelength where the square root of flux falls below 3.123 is 4257.73 angstrom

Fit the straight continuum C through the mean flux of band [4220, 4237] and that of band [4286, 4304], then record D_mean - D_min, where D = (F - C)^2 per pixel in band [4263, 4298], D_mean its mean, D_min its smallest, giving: 0.15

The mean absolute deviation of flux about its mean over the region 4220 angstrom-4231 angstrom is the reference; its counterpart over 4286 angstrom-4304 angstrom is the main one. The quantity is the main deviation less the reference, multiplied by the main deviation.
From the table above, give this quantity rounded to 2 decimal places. -0.16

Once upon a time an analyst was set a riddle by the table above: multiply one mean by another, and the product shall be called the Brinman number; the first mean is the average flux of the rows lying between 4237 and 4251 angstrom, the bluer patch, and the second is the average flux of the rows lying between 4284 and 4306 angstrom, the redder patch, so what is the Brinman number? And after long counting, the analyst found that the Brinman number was 100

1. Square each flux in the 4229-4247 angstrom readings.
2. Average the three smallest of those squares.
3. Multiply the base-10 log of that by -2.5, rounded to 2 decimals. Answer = -4.91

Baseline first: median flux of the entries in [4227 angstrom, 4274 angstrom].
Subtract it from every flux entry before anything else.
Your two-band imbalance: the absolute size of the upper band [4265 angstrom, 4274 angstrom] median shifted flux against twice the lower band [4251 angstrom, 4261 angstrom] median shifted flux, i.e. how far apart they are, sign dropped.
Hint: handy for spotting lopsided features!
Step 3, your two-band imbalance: 1.1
